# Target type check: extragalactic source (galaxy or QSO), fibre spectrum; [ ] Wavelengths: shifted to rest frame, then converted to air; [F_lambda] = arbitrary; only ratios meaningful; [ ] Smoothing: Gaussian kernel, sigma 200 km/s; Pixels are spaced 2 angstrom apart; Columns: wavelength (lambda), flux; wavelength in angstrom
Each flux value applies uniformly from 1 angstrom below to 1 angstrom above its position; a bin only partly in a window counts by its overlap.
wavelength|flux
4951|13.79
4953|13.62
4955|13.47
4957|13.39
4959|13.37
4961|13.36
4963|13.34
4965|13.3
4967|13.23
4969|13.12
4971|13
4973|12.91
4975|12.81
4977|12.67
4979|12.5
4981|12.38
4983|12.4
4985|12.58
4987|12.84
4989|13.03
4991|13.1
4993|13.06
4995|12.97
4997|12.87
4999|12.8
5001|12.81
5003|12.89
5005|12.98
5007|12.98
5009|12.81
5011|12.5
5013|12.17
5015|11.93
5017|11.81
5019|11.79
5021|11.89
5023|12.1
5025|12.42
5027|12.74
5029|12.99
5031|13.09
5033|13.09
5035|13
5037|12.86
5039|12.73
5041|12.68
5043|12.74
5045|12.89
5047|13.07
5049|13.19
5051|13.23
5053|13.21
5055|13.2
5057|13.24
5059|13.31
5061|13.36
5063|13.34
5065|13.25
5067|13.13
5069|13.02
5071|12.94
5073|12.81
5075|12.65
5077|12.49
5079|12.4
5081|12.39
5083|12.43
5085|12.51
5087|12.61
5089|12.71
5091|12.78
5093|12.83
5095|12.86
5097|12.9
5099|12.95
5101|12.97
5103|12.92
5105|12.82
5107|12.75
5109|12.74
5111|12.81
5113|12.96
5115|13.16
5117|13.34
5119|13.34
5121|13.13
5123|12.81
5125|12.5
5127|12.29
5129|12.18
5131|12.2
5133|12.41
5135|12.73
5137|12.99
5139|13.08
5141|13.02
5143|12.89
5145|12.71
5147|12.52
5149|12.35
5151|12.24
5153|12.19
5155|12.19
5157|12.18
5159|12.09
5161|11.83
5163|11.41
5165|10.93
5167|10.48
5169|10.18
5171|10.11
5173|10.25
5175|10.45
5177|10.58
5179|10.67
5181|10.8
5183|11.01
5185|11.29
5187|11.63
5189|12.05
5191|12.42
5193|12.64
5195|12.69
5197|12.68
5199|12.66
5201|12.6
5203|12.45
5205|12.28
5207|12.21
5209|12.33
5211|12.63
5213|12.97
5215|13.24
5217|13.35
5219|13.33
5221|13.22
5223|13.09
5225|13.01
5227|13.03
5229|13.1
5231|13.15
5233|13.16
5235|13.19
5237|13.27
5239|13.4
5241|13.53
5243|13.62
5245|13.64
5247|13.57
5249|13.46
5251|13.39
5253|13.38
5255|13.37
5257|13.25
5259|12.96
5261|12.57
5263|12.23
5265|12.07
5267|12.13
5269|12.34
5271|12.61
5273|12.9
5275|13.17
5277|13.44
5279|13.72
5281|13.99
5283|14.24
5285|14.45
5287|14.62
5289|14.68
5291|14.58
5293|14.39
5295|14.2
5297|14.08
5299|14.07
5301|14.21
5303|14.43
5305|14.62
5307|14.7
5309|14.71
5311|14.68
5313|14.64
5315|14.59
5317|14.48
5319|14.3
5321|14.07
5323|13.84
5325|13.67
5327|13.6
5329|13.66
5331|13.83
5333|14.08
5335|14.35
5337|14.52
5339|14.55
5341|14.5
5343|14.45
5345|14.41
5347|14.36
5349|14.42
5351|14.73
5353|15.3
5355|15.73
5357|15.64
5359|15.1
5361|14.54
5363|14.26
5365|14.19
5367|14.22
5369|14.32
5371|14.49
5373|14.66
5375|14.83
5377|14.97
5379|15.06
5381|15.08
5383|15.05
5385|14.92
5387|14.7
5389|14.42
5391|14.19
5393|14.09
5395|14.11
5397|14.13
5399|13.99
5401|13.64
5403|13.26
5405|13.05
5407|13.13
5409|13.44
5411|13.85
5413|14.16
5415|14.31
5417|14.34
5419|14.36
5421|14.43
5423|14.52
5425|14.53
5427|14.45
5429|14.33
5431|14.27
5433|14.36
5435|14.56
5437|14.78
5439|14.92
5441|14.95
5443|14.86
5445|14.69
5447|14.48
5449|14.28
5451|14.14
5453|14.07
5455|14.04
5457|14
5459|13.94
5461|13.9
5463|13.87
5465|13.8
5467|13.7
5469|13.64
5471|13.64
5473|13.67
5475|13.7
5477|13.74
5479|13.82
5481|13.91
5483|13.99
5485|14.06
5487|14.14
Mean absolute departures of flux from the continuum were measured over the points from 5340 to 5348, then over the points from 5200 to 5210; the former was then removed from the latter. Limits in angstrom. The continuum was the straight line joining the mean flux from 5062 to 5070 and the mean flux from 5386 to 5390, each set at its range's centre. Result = 1.33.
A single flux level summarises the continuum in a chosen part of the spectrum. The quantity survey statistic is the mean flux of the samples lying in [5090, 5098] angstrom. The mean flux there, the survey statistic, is 12.84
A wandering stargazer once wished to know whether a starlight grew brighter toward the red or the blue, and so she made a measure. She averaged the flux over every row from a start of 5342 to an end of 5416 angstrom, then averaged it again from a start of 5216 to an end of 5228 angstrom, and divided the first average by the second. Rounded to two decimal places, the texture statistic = 1.09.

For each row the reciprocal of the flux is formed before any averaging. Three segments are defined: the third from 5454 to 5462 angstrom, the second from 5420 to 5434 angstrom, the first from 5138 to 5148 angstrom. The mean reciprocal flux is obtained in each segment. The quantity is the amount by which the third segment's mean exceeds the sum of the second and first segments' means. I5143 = -0.0757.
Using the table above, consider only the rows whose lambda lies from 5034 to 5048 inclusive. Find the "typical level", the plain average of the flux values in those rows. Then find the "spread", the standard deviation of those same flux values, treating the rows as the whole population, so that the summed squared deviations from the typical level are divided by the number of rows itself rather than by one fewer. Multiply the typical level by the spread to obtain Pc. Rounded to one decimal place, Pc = 1.7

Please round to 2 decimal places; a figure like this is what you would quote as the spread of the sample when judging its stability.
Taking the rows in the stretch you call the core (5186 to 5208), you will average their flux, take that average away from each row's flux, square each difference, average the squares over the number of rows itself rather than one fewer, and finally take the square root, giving 0.32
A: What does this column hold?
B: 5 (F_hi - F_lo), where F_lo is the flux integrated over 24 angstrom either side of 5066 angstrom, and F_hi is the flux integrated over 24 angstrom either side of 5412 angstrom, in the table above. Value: 278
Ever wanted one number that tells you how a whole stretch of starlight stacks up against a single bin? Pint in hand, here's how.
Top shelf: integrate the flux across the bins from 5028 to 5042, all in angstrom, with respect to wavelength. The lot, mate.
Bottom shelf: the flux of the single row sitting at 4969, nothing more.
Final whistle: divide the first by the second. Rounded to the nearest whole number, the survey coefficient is 14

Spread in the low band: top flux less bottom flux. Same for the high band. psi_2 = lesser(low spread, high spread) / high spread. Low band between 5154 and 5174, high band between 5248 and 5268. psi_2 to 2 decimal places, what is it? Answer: 1.00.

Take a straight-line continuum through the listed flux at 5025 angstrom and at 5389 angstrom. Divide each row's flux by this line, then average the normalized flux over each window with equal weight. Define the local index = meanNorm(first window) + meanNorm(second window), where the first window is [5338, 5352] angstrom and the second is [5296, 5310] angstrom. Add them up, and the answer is 2.05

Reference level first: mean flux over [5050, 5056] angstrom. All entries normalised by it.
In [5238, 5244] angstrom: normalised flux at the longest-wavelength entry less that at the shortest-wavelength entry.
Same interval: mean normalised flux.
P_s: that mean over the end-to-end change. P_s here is 61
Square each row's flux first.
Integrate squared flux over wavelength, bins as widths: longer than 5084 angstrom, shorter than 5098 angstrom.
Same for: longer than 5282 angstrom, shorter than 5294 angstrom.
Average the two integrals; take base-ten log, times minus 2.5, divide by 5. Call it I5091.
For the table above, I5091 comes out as -1.69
